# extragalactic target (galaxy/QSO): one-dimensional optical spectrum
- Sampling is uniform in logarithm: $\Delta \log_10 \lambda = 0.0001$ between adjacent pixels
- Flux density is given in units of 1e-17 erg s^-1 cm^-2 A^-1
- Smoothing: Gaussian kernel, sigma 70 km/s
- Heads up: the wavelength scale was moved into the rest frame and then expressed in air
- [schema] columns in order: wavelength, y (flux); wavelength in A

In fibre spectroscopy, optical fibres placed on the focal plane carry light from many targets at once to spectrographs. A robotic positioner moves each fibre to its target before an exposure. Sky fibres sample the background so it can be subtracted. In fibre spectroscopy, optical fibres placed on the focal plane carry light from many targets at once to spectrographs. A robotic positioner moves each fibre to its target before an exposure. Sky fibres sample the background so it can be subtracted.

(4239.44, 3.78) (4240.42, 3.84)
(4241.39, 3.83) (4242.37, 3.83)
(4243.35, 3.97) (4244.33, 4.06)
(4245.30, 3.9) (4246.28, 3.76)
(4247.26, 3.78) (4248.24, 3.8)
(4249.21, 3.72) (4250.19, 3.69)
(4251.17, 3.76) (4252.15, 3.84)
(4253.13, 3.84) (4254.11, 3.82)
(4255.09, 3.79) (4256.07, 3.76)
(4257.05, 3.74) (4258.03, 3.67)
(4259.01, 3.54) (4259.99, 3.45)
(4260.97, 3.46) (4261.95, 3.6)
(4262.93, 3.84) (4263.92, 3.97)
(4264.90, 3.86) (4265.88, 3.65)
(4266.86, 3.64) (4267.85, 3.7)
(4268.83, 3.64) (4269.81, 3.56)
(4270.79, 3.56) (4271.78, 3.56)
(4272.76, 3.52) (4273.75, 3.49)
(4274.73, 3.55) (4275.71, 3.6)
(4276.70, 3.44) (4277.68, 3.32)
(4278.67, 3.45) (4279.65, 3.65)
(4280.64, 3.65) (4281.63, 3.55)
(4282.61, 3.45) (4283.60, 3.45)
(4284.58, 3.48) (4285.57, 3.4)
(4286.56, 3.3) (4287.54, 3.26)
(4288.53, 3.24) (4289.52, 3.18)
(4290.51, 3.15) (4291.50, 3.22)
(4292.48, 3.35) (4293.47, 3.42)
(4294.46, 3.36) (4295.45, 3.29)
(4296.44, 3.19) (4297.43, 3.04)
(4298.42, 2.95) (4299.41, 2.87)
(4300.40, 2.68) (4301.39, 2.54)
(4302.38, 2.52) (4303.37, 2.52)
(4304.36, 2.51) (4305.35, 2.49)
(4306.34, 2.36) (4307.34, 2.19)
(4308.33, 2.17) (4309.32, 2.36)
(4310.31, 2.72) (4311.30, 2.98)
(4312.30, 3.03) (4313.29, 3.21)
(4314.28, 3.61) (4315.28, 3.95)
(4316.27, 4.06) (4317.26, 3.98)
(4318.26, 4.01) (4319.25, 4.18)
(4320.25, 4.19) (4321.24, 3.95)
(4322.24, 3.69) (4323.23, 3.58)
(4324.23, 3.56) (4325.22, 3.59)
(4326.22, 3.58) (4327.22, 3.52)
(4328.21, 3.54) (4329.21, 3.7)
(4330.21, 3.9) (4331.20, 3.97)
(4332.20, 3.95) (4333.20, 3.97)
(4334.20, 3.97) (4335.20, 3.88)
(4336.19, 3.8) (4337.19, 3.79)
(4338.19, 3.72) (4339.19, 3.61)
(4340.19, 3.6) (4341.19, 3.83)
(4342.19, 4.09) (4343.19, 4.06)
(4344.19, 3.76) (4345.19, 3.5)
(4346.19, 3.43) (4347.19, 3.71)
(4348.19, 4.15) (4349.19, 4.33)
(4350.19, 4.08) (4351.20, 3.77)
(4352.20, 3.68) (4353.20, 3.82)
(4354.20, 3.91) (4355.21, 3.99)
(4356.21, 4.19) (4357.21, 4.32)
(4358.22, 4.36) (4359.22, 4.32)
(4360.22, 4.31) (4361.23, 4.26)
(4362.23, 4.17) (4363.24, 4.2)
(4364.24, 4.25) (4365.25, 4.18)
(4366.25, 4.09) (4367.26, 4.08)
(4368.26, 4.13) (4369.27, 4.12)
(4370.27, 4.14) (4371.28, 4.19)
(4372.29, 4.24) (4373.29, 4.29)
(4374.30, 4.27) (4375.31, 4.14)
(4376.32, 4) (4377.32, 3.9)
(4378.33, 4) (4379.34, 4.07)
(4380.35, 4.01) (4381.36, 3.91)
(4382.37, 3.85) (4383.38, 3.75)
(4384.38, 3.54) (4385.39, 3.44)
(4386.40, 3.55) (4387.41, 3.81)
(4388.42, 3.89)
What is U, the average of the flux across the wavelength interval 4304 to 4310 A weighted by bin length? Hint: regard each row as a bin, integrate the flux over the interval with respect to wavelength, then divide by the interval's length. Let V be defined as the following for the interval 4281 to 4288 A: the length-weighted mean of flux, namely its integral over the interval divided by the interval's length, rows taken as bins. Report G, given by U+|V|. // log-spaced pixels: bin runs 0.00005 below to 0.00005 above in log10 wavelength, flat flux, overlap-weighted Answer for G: 5.8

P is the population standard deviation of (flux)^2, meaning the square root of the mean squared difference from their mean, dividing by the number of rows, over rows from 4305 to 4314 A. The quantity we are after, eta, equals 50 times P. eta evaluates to 97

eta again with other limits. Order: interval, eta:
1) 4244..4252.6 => 41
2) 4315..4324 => 75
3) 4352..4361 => 97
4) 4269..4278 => 28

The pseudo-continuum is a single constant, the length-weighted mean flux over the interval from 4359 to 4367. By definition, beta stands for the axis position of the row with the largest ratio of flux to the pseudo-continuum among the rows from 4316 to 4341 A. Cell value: 4320.25 A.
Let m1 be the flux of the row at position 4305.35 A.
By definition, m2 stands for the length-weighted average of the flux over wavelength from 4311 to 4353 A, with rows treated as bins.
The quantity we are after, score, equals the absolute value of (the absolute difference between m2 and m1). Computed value 1.29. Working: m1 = 2.49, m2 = 3.78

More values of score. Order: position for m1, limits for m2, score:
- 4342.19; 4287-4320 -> 1.00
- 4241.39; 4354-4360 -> 0.37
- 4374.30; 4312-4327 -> 0.52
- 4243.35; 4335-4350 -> 0.15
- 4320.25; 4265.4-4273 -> 0.58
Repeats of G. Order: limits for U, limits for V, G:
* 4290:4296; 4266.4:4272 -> 6.9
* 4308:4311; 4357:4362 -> 6.8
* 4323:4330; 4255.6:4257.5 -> 7.3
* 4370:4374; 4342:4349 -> 8.0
